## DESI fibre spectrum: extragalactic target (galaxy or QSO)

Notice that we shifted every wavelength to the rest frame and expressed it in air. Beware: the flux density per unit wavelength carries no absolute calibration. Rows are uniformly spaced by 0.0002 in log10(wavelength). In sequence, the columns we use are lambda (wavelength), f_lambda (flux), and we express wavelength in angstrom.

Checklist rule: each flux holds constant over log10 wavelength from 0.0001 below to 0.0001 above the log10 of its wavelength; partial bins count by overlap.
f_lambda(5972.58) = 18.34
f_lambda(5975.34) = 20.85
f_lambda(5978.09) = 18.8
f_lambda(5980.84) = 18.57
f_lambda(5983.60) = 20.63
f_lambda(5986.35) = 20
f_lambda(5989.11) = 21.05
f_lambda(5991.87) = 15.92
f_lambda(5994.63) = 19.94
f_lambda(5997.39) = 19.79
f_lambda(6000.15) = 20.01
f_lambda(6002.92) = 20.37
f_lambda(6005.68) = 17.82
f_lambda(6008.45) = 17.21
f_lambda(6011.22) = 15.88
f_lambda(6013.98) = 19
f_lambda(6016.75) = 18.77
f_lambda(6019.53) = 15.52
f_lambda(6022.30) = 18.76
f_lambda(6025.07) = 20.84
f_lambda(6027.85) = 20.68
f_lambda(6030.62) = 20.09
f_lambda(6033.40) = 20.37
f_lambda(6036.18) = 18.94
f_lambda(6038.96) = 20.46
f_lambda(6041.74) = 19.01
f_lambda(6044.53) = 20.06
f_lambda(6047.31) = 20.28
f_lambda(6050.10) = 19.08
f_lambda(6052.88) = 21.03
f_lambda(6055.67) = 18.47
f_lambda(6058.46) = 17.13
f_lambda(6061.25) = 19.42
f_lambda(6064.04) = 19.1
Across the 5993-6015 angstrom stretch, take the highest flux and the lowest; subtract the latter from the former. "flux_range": 4.5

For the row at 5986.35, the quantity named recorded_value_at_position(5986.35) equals 20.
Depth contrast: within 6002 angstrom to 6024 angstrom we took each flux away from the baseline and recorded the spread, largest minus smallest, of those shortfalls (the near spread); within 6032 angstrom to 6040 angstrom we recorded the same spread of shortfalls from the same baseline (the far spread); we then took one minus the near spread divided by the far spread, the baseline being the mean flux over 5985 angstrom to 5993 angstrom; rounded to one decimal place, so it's -2.2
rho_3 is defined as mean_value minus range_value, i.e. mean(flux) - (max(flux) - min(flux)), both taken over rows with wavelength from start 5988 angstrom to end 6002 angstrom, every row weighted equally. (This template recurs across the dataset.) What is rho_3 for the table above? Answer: 14.2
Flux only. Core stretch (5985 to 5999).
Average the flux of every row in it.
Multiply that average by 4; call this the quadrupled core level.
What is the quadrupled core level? 77.4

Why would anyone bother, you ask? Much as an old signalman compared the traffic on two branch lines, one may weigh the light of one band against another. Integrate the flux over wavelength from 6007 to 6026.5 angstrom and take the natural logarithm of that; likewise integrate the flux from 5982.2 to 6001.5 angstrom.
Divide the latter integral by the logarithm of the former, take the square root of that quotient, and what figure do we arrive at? 8.04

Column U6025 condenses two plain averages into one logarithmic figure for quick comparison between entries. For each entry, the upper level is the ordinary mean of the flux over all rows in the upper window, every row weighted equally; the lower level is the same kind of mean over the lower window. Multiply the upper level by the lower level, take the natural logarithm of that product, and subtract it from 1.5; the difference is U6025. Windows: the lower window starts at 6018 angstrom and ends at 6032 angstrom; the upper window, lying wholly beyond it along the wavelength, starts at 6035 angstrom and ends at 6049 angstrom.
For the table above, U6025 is -4.44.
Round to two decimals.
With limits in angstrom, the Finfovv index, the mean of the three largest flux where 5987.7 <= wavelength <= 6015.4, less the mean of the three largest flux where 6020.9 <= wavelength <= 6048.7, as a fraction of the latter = -0.01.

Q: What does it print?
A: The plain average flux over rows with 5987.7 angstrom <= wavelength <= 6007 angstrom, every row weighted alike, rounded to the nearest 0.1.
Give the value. 19.3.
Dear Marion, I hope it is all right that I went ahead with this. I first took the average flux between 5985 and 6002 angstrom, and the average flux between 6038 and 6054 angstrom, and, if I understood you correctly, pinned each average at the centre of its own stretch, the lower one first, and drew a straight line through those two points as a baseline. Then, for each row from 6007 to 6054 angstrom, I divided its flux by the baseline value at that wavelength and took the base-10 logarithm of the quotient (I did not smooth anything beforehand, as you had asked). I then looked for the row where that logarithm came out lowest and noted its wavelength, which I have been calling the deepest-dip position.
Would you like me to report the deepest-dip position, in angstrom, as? 6019.53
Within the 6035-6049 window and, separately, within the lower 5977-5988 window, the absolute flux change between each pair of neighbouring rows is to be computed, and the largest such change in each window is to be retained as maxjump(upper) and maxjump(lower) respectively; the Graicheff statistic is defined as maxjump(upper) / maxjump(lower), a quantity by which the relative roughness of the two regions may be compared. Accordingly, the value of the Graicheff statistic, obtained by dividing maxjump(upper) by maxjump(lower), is 0.74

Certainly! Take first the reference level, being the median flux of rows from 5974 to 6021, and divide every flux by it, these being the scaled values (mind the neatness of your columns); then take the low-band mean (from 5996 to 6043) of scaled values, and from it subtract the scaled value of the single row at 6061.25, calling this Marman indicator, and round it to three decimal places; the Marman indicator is -0.020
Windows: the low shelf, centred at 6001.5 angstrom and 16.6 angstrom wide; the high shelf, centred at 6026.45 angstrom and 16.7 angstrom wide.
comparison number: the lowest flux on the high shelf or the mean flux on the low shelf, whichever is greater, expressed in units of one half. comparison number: 38.4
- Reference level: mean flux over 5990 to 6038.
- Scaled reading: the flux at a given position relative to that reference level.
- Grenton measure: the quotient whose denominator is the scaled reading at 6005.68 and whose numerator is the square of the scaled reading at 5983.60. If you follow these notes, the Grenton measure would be 1.27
